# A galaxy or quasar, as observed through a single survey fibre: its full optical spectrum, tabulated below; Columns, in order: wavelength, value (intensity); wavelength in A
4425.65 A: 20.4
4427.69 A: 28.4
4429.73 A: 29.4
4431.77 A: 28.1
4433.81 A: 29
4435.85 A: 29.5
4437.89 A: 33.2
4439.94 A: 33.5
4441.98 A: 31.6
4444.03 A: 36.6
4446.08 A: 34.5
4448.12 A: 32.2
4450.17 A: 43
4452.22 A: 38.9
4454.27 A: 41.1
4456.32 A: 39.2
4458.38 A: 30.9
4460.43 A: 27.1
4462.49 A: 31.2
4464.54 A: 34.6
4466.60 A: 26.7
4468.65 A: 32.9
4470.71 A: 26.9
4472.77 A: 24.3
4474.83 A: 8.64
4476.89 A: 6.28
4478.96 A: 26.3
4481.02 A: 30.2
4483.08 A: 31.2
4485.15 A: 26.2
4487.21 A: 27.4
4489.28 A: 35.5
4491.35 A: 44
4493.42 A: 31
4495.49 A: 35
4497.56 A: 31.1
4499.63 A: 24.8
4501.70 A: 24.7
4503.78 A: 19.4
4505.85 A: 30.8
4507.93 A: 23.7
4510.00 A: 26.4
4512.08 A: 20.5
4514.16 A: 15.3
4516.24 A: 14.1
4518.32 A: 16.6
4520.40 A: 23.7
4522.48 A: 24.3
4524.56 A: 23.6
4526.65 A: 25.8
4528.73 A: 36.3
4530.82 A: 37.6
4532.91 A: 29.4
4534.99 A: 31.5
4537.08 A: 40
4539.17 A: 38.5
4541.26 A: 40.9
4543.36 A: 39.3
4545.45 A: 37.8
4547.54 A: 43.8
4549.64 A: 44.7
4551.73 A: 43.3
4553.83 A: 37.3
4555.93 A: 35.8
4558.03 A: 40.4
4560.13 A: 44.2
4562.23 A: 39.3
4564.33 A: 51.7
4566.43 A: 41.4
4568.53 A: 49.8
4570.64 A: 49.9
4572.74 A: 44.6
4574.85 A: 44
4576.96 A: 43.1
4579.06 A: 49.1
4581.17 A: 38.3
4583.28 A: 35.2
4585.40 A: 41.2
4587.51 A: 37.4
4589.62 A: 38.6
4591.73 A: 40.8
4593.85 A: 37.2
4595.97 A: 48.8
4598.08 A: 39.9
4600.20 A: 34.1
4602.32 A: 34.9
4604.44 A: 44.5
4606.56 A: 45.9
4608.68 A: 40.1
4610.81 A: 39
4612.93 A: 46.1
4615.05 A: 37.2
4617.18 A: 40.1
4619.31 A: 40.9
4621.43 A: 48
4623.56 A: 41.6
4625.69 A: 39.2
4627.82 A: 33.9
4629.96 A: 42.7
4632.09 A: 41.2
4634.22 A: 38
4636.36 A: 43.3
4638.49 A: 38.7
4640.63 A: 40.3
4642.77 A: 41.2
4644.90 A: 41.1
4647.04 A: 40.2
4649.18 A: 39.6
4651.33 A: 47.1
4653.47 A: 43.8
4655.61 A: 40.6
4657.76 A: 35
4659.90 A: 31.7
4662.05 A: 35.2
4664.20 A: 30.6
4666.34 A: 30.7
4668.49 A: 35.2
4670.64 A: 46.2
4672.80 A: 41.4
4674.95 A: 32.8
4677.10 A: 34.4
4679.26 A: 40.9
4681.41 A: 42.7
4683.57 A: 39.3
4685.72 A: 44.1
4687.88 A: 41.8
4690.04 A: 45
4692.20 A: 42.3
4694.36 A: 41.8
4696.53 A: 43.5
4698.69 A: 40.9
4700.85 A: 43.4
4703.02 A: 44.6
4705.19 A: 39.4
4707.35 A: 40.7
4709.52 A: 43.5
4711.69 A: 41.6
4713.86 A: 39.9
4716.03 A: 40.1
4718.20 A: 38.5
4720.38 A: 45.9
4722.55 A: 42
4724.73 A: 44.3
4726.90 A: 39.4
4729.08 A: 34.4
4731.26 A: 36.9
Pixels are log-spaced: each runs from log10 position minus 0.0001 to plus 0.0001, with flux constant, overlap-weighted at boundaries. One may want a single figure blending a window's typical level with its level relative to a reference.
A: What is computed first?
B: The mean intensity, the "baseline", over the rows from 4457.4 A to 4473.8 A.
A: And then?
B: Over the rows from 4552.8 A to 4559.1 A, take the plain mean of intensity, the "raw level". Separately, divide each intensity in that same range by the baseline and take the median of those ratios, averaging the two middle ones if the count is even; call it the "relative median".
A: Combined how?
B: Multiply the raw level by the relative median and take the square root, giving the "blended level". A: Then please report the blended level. 6.9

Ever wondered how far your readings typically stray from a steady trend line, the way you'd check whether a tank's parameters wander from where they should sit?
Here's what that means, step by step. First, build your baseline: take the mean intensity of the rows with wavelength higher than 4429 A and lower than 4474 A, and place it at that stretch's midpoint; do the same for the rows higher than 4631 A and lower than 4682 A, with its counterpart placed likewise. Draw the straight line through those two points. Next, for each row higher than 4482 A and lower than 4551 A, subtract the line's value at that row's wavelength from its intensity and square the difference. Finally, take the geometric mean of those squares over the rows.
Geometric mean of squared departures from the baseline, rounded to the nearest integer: 35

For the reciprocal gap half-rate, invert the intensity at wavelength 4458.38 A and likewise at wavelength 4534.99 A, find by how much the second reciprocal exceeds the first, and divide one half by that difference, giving -811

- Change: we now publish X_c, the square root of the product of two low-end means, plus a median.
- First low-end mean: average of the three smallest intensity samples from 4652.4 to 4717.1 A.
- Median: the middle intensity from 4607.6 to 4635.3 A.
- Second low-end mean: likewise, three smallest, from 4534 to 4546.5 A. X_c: 73.5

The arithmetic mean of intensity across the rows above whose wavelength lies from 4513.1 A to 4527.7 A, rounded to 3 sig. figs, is 20.5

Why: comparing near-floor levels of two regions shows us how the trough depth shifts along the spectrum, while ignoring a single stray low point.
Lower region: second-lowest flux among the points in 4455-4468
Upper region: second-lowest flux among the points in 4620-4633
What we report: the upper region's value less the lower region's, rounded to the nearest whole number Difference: 12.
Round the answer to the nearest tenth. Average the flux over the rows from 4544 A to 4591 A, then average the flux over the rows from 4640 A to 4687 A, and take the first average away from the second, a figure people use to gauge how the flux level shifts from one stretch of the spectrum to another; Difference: -3.5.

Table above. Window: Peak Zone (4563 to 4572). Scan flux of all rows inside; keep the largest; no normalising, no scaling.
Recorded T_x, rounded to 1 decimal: 51.7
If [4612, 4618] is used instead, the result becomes 46.1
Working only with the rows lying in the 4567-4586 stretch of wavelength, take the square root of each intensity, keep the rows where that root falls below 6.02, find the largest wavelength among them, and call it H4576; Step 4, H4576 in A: 4583.28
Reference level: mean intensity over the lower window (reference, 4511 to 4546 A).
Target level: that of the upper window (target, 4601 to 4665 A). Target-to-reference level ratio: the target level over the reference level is 1.38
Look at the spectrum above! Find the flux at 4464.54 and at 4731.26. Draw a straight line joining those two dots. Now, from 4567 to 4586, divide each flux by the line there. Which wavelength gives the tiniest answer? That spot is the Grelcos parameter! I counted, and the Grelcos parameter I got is 4583.28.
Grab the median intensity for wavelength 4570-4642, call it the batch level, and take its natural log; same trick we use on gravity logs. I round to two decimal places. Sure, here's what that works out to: 3.70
